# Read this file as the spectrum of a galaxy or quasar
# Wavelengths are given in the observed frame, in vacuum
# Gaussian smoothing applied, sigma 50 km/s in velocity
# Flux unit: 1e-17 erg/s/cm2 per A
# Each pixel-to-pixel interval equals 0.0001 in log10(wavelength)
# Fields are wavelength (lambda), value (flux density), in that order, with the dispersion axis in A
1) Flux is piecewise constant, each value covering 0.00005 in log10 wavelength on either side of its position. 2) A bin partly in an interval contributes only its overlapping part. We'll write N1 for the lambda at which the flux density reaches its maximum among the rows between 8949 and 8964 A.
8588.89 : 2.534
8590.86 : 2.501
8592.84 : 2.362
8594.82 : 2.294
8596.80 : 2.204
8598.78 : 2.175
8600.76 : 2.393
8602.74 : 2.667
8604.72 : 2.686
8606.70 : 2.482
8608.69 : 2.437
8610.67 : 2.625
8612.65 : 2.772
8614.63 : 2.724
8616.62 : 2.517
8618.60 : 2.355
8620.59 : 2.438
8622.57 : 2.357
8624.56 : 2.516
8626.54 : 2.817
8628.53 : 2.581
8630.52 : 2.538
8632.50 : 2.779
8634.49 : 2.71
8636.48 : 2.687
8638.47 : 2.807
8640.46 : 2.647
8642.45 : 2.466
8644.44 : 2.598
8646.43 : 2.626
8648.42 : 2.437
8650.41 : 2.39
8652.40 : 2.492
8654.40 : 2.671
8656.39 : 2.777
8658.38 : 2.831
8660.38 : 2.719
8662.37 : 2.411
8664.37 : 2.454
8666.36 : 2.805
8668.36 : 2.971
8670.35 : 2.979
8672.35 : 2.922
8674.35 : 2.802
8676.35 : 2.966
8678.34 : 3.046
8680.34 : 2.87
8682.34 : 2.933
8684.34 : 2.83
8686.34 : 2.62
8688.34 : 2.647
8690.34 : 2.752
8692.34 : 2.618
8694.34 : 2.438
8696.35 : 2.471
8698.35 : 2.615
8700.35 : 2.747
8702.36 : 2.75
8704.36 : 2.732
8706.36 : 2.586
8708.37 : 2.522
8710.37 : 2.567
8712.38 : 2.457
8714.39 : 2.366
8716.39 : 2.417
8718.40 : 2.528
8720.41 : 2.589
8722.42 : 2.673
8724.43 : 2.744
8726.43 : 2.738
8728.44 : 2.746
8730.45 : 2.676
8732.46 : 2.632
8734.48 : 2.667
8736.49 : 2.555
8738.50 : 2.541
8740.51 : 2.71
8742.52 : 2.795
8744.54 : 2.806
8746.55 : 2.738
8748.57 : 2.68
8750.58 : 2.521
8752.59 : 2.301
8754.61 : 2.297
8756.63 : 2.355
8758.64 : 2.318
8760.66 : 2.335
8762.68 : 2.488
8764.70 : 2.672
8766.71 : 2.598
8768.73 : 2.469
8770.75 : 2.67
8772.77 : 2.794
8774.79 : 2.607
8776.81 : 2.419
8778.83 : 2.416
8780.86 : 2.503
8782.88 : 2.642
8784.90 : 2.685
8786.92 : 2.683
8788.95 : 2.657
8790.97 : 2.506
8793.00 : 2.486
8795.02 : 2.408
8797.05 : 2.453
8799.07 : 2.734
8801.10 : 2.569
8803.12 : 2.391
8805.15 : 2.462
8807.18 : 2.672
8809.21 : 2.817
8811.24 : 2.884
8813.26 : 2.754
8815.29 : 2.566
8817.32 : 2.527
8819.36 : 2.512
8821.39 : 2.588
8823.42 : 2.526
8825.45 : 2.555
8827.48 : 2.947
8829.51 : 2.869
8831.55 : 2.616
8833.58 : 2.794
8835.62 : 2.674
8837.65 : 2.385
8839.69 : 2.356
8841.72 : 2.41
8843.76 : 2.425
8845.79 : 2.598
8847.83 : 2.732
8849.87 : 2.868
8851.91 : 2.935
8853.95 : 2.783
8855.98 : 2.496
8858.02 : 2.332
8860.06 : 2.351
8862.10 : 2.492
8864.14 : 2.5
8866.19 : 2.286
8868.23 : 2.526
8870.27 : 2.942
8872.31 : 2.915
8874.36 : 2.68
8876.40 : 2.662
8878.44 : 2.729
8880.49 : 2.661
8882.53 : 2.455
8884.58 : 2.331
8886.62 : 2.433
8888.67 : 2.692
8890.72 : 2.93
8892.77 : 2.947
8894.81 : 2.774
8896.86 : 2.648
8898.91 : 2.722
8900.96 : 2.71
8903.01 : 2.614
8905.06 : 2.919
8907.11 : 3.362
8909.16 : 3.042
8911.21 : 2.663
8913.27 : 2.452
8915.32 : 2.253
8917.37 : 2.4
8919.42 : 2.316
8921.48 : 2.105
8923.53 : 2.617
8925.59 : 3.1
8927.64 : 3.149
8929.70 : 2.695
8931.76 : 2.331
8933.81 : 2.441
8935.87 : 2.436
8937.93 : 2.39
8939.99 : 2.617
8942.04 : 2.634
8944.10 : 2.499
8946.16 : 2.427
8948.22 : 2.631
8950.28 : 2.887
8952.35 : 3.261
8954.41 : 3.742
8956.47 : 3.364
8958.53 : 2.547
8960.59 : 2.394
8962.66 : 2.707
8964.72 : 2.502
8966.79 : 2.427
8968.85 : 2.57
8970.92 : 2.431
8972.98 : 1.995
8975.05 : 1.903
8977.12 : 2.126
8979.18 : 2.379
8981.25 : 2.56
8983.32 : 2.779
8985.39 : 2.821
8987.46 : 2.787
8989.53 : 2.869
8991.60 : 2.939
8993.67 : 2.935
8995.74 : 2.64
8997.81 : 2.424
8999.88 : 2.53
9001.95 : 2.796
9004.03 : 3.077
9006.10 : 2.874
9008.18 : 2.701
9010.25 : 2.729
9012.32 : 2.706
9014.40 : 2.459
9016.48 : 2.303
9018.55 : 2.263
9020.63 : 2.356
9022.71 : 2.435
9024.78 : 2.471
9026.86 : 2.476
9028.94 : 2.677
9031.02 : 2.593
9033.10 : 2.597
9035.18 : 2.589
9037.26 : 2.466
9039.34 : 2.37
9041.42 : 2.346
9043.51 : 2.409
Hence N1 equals 8954.41 A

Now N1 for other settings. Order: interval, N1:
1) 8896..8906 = 8905.06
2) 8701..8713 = 8702.36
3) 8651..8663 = 8658.38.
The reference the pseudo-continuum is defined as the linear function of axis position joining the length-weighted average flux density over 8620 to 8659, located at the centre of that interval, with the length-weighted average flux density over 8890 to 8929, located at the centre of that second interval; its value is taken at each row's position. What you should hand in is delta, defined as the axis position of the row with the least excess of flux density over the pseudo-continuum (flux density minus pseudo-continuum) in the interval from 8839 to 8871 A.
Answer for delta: 8866.19 A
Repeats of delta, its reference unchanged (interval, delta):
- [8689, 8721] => 8714.39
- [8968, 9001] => 8975.05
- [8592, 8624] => 8598.78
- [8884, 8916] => 8915.32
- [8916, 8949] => 8921.48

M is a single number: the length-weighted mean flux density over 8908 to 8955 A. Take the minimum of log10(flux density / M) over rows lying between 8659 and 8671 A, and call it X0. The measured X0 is -0.041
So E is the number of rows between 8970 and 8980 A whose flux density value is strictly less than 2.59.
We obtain 5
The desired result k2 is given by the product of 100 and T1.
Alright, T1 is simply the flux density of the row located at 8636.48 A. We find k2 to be 269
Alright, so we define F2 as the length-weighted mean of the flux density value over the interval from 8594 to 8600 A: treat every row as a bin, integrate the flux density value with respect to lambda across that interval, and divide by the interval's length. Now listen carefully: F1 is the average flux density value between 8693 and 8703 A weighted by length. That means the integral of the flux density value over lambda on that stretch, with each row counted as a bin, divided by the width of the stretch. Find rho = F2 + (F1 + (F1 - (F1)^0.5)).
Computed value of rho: 5.8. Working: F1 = 2.60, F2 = 2.23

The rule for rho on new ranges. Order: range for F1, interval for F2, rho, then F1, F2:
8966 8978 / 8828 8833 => 5.7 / 2.24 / 2.77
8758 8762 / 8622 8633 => 5.7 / 2.34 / 2.60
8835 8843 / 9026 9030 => 5.9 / 2.44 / 2.58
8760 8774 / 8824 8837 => 6.3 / 2.58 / 2.73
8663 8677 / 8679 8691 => 6.8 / 2.83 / 2.78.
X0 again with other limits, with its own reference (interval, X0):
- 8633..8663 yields -0.044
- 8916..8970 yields -0.100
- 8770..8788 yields -0.040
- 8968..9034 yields -0.143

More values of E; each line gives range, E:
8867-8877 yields 1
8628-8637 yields 2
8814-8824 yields 5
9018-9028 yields 5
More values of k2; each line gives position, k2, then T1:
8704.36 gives 273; 2.732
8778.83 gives 242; 2.416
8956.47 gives 336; 3.364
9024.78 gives 247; 2.471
